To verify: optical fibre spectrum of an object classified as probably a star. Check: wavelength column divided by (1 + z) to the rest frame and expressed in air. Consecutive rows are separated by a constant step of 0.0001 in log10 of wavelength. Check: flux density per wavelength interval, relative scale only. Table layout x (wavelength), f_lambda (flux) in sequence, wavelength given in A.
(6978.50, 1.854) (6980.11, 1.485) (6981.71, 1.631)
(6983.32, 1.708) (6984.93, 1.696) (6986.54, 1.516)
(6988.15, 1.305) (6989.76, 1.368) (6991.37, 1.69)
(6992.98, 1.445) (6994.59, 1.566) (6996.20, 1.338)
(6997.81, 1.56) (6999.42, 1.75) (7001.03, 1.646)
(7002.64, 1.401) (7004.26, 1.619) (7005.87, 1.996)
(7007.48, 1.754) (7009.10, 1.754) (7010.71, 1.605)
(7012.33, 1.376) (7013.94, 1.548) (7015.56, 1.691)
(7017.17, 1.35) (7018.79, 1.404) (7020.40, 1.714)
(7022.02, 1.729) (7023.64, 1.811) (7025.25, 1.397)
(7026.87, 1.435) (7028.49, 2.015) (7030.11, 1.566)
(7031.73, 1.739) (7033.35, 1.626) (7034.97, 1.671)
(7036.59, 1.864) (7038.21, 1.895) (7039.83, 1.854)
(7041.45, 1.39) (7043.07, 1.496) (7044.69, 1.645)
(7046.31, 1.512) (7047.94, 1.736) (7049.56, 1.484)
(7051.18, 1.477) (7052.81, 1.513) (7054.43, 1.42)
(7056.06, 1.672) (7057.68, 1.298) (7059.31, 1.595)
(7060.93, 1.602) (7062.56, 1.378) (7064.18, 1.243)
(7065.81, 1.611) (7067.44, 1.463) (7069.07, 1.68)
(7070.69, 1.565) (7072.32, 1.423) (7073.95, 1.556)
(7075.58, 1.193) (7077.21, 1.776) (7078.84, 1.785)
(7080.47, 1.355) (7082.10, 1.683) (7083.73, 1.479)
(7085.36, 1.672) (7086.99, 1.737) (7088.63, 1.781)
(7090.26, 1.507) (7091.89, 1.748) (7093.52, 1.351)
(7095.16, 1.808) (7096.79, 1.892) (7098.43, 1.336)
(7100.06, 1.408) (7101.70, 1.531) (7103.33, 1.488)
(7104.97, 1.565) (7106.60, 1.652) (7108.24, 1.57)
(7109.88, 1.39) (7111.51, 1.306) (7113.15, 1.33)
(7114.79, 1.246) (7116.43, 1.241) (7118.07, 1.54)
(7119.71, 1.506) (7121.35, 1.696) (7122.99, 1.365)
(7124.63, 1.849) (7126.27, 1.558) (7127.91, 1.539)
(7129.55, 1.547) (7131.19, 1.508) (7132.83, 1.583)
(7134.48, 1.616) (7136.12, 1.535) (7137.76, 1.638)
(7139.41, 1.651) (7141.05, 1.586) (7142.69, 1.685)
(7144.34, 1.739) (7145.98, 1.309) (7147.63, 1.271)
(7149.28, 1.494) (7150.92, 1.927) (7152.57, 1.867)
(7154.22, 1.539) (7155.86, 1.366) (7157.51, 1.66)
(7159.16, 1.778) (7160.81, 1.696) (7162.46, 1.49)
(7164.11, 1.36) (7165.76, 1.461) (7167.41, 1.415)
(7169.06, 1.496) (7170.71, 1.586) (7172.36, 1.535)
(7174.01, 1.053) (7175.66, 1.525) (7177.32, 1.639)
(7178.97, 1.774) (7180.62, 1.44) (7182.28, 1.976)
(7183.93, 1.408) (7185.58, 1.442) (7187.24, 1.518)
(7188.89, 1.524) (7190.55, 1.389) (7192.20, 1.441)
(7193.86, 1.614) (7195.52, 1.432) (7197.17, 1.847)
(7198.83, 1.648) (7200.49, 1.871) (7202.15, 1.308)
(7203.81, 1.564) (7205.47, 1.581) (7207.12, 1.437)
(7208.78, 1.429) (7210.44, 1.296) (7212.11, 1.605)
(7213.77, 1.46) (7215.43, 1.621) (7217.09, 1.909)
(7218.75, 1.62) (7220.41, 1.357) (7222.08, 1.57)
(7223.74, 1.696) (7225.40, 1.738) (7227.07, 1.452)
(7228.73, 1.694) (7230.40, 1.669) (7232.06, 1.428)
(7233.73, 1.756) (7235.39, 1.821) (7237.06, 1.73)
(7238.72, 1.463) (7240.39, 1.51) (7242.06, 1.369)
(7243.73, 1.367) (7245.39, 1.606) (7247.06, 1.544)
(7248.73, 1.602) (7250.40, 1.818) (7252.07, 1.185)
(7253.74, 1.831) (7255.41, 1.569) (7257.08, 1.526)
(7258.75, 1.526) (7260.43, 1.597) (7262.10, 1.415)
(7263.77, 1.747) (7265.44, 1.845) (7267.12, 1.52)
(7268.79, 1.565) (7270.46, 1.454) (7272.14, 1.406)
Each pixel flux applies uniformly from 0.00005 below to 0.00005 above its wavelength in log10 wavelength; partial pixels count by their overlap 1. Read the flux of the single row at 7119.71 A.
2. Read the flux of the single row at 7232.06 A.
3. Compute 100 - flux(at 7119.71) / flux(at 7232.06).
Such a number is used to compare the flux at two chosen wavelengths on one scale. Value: 98.9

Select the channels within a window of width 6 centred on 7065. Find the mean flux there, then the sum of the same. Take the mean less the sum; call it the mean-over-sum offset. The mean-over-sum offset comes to -4.3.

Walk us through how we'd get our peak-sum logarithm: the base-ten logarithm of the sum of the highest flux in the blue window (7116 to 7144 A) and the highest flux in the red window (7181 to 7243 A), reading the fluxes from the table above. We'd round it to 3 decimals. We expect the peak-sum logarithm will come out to 0.583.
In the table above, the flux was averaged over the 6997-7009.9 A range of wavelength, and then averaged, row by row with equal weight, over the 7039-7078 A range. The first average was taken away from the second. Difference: -0.16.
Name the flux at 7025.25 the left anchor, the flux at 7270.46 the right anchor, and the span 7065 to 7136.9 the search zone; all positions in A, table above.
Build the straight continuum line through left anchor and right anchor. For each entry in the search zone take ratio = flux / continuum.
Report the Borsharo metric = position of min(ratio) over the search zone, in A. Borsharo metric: 7075.58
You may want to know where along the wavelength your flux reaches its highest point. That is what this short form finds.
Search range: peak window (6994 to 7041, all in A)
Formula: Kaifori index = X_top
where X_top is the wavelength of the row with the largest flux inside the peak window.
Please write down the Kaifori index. 7028.49 A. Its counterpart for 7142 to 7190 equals 7182.28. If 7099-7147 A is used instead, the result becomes 7124.63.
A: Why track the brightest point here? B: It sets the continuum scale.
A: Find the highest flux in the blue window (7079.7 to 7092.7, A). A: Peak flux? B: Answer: 1.781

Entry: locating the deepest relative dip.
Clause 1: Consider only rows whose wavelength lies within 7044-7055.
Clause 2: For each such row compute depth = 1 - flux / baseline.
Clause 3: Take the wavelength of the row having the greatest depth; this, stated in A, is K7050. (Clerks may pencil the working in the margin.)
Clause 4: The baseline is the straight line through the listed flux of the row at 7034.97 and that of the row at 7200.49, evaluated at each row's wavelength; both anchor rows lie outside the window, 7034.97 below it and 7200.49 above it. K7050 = 7054.43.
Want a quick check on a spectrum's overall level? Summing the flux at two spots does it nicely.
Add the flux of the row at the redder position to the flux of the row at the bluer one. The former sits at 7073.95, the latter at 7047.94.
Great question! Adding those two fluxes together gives 3.29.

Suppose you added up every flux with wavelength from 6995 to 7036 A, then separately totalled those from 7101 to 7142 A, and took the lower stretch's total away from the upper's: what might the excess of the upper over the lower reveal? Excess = -2.5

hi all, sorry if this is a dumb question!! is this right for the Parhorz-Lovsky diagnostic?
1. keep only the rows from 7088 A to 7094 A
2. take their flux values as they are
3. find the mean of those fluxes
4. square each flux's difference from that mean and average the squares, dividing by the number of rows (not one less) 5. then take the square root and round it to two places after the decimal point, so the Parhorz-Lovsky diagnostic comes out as 0.18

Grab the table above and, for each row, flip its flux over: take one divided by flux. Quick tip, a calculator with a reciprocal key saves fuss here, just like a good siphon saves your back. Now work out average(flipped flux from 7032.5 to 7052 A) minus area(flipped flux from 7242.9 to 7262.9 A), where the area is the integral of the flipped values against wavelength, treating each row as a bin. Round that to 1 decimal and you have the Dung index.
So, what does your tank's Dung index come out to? -12.5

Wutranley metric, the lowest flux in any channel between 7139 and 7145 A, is 1.586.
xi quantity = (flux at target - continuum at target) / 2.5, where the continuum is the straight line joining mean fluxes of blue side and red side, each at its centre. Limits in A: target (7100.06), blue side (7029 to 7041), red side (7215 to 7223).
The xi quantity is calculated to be -0.12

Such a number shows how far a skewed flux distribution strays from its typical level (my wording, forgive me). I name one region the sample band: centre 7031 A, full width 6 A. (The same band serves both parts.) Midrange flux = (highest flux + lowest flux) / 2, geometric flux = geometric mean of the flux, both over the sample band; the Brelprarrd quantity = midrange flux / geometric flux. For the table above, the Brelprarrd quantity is 1.04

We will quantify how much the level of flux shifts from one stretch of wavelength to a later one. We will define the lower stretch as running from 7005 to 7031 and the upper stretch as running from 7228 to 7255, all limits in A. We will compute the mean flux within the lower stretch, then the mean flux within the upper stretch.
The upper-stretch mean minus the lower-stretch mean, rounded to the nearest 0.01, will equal -0.05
